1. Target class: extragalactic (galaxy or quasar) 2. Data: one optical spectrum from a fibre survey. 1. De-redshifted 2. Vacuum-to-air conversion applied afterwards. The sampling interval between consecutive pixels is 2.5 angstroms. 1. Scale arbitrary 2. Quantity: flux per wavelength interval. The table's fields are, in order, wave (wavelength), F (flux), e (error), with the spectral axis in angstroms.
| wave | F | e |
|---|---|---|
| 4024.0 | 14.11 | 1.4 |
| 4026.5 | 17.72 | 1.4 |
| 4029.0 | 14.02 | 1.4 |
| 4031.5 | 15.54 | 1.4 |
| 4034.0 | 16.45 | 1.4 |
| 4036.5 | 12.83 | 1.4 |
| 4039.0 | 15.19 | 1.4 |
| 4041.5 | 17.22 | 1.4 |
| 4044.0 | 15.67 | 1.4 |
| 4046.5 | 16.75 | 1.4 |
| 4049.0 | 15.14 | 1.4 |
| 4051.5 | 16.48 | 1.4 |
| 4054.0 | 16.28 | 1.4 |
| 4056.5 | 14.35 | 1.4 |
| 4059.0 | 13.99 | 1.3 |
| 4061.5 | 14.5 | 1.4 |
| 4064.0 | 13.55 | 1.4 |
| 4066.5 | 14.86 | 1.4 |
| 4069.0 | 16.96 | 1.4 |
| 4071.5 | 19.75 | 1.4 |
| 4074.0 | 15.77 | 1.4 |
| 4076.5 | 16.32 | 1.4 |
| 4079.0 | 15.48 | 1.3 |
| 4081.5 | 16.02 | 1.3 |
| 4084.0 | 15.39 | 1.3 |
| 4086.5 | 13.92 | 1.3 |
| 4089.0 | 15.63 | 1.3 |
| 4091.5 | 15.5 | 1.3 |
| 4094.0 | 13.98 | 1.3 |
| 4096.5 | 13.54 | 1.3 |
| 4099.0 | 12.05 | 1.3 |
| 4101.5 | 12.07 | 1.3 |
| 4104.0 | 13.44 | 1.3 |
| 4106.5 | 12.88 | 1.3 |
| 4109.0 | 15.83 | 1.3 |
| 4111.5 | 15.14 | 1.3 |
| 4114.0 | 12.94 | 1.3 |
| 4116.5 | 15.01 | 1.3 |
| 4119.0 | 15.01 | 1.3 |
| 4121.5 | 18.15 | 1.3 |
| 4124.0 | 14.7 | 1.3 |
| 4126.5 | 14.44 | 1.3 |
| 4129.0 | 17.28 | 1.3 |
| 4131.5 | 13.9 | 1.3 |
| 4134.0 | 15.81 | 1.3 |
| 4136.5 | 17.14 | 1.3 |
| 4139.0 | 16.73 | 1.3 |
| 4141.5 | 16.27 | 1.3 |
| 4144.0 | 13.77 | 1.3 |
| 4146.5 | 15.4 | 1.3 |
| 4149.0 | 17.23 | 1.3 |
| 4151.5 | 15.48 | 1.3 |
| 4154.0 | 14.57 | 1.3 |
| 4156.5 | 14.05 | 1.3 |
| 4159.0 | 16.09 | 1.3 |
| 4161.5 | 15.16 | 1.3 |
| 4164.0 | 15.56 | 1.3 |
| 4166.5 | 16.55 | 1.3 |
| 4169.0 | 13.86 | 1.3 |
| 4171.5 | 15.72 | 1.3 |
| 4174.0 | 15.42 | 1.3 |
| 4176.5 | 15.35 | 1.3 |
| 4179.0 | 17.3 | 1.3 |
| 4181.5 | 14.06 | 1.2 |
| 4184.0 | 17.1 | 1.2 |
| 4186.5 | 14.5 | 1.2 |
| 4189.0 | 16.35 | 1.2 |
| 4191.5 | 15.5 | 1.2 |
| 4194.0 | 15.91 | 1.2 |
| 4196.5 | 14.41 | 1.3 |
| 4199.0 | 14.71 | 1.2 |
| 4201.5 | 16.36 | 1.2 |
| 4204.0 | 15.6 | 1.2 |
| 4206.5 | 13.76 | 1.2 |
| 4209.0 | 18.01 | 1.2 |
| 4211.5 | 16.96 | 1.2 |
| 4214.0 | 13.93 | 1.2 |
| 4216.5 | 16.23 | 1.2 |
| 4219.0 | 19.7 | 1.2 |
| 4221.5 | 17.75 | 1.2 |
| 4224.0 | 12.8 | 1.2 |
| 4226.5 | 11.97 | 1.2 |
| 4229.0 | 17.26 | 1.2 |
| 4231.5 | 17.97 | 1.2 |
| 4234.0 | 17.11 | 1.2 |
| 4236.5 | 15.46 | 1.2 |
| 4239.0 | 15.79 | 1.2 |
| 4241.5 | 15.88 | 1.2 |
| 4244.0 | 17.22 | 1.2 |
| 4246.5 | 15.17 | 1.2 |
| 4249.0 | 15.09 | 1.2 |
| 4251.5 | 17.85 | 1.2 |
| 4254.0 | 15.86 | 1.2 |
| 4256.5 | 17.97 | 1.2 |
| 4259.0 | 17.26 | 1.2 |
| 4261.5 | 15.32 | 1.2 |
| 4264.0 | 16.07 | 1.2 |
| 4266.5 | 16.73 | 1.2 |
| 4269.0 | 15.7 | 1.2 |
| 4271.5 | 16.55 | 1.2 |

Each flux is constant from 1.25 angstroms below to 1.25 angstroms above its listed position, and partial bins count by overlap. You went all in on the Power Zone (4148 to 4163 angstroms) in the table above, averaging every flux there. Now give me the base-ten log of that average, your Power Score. 1.188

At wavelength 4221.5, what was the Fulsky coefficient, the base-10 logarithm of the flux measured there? 1.25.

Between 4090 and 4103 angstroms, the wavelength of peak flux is 4091.5 angstroms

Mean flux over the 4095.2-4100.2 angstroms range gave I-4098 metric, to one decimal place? 12.8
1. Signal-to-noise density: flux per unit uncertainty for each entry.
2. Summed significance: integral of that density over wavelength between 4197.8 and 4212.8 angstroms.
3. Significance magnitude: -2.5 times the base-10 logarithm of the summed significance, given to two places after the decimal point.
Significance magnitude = -5.75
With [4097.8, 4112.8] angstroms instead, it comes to -5.49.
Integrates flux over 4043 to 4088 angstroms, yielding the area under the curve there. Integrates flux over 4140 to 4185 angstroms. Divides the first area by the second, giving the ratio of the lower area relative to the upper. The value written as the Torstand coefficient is 1.008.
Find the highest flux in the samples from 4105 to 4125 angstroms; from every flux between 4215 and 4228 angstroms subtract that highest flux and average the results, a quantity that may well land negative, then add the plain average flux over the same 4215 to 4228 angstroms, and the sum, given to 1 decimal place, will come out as 13.2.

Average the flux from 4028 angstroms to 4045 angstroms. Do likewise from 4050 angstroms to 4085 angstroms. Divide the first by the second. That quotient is 0.97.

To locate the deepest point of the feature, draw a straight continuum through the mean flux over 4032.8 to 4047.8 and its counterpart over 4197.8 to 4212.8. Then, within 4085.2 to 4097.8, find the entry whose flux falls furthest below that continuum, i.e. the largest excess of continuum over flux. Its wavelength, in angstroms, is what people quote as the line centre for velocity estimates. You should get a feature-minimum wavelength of 4096.5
